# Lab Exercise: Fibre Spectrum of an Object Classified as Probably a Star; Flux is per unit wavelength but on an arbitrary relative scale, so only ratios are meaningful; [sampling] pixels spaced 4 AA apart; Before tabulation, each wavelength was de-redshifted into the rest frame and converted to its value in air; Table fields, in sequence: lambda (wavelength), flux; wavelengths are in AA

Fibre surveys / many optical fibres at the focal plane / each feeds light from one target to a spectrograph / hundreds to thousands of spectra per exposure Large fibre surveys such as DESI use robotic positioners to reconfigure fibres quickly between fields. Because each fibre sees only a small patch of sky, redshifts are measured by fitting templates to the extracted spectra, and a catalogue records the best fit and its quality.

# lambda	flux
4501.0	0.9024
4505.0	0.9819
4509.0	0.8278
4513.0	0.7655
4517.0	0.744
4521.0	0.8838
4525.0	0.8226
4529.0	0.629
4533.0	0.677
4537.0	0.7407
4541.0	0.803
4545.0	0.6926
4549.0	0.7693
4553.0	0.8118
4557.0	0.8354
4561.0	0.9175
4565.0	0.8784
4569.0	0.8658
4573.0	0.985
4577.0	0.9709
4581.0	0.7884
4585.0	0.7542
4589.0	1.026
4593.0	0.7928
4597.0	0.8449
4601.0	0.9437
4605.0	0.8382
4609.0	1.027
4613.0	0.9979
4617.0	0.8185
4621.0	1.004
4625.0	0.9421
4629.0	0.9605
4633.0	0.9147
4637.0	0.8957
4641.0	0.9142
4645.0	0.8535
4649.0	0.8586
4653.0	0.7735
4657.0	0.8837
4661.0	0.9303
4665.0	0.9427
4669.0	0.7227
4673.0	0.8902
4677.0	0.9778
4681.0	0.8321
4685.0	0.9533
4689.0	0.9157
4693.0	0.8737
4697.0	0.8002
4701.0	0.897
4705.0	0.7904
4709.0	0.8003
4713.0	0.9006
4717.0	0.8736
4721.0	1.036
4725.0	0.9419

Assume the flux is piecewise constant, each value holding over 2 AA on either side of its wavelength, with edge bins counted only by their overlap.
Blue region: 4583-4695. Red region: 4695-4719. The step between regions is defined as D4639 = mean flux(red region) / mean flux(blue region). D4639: 0.94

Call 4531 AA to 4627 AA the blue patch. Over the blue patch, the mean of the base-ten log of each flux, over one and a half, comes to -0.045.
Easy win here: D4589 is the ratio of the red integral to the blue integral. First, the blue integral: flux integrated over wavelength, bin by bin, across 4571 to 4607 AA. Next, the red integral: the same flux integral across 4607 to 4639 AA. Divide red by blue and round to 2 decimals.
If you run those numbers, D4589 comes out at 0.95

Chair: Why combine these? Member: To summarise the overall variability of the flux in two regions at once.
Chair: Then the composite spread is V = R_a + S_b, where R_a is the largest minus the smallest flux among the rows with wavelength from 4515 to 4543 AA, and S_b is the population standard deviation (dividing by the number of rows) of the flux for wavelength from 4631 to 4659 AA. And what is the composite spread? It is 0.300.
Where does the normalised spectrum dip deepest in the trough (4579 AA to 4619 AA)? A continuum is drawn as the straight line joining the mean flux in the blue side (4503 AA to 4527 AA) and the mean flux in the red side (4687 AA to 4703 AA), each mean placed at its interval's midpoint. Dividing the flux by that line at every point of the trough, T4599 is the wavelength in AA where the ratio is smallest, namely 4585.0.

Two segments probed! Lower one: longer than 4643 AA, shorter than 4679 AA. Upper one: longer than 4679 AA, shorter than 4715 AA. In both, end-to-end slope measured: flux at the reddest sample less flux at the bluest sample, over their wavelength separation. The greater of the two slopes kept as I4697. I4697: 0.004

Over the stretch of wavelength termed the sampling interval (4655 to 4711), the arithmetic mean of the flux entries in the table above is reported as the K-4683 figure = 0.872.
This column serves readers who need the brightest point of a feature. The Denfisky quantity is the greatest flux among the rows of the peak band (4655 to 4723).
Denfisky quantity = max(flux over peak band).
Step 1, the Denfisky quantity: 1.036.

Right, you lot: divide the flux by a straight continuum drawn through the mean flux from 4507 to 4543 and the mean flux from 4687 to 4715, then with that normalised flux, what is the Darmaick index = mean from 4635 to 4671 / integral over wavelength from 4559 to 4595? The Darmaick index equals 0.026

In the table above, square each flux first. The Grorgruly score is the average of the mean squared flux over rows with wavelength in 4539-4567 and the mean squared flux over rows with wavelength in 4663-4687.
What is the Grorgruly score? 0.731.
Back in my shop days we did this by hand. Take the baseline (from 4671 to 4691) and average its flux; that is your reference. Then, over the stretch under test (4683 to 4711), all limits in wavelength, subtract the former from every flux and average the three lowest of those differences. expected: -0.12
